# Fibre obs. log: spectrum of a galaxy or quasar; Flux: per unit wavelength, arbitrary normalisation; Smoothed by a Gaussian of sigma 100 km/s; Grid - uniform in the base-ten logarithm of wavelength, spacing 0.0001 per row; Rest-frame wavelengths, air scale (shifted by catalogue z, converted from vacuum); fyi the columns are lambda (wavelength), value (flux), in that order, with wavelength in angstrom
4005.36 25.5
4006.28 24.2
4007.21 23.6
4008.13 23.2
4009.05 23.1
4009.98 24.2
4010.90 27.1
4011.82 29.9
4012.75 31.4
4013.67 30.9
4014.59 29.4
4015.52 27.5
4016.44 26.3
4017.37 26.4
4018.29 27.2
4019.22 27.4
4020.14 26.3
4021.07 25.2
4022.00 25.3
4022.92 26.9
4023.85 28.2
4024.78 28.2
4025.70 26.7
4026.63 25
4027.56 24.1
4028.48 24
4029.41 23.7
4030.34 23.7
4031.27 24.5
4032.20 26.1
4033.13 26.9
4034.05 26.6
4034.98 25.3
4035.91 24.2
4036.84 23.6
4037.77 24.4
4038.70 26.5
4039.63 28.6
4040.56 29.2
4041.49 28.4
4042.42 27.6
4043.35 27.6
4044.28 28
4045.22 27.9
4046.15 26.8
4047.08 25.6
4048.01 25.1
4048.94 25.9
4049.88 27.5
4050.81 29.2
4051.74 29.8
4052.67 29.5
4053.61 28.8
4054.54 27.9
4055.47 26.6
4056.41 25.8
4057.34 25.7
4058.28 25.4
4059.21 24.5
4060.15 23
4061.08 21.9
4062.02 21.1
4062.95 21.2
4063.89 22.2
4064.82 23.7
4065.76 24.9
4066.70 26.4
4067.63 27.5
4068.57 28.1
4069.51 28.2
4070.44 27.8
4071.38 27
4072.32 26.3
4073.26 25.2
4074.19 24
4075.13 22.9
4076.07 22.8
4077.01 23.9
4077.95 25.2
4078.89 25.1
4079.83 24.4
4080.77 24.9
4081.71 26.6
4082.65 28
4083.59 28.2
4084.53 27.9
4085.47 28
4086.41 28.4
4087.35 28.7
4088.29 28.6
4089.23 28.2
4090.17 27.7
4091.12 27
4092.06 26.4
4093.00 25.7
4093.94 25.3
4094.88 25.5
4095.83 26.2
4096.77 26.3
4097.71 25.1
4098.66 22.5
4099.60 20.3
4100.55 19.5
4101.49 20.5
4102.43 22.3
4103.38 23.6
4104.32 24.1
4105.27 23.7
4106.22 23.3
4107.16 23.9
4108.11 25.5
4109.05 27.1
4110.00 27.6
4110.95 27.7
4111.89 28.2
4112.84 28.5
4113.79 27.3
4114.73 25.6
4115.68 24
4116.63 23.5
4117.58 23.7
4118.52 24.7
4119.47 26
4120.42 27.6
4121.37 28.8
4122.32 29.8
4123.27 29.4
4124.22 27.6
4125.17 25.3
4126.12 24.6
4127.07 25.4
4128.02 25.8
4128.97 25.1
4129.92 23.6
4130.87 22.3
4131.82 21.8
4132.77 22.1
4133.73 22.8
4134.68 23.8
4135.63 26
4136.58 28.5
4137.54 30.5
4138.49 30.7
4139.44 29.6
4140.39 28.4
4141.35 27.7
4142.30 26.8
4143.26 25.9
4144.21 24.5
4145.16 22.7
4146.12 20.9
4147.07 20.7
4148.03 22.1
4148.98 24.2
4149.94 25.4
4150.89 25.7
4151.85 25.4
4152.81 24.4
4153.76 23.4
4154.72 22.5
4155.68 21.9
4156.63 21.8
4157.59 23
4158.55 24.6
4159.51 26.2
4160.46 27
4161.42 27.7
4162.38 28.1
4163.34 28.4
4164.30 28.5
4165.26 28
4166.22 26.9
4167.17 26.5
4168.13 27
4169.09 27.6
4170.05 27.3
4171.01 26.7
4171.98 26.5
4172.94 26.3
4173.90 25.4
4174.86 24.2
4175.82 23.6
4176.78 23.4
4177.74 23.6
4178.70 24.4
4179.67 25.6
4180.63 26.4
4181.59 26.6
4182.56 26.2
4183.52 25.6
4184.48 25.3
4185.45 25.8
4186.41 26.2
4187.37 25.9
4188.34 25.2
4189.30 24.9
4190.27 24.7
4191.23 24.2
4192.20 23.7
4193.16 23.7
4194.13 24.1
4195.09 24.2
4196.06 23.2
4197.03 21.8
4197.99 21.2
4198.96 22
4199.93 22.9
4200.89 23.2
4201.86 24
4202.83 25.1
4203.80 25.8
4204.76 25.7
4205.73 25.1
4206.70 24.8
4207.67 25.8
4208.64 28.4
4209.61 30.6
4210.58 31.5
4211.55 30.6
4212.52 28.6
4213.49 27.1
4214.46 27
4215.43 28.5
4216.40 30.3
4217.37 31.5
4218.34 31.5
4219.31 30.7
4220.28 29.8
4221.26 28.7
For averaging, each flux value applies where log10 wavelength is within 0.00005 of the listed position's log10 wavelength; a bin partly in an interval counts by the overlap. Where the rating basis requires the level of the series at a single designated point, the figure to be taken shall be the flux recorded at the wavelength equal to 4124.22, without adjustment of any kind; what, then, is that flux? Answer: 27.6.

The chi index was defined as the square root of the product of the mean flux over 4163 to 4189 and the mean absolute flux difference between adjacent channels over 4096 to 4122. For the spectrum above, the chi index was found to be 5.27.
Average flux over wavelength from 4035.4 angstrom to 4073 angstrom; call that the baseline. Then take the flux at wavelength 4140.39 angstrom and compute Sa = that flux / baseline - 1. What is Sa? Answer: 0.08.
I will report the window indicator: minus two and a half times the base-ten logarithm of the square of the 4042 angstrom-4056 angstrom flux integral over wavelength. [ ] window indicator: -12.9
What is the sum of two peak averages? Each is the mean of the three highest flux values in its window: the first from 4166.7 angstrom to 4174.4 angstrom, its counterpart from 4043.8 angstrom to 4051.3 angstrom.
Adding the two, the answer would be 55.7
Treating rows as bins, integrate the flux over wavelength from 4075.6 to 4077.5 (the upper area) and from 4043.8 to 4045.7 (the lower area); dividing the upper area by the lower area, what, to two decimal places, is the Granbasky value 0.84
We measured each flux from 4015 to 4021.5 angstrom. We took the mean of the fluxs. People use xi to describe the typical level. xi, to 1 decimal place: 26.6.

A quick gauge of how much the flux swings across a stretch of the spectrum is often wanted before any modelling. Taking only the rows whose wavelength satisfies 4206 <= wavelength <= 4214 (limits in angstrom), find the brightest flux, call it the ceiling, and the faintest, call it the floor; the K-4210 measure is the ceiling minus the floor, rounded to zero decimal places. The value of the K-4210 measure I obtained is 7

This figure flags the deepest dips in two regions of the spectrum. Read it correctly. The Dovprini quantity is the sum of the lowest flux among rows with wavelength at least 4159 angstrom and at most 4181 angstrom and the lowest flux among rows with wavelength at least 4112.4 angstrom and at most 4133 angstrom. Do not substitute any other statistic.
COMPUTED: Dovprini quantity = 45.2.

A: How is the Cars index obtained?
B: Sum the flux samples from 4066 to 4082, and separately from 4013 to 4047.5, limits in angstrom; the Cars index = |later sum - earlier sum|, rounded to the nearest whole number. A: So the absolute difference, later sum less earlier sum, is 544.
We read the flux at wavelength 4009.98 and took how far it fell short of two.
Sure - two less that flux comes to -22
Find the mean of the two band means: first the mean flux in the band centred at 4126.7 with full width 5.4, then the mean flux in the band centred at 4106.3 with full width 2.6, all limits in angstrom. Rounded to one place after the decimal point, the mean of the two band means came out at 24.6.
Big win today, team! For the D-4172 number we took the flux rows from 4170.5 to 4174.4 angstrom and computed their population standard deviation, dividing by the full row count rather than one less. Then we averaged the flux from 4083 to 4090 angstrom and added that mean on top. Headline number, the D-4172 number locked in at 28.8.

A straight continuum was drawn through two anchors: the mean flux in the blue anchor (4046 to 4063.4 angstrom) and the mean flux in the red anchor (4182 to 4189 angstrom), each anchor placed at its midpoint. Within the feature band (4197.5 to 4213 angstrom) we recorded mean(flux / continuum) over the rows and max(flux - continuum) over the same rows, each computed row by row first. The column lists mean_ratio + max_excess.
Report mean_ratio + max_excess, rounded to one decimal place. 6.8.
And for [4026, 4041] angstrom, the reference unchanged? 4.3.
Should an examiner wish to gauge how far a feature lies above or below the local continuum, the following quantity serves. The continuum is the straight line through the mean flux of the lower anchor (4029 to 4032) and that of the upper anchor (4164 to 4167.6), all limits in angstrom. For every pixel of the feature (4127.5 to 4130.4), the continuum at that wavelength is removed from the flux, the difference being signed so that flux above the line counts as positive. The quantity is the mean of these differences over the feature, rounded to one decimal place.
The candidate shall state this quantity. -1.7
